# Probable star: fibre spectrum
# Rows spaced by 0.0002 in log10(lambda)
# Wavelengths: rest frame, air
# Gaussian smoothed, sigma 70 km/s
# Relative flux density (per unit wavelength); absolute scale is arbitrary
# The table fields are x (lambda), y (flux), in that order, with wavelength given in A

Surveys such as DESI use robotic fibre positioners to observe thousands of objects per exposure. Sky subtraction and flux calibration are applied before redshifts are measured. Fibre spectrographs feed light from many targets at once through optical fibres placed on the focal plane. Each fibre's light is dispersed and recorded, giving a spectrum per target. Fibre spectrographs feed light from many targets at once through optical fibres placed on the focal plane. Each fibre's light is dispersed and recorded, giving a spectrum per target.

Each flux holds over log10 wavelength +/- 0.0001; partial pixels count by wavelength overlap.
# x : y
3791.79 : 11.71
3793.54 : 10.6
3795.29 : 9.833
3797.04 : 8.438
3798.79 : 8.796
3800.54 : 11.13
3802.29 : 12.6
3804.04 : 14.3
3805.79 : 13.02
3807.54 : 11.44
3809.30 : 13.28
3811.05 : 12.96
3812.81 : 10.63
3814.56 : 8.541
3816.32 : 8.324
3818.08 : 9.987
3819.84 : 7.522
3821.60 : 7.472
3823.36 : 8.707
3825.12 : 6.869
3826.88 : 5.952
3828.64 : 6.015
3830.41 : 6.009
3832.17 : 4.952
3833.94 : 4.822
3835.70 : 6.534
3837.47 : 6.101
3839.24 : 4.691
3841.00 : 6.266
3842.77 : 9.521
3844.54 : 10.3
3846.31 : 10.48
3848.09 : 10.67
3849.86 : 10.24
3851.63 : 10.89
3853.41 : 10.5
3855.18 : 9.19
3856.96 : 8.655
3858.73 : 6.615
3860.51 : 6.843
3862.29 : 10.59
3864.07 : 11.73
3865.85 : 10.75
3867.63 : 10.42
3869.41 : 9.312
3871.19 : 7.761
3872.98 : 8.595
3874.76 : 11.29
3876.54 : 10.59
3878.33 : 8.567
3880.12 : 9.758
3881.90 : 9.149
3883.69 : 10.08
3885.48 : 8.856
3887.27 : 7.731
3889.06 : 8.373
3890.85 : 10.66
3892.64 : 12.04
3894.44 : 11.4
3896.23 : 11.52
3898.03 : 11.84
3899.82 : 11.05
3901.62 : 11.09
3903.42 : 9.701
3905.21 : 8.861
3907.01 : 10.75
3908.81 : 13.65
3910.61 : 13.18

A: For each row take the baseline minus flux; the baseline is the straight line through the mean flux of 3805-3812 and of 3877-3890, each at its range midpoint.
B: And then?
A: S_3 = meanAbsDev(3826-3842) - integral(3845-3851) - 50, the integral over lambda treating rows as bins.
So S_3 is -51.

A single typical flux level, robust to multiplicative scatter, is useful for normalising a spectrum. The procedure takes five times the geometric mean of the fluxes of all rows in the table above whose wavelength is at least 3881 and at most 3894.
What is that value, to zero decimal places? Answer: 47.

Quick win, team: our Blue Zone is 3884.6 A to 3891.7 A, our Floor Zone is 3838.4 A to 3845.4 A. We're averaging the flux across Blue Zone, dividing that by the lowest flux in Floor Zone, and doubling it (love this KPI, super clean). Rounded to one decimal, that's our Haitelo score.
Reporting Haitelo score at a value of 3.8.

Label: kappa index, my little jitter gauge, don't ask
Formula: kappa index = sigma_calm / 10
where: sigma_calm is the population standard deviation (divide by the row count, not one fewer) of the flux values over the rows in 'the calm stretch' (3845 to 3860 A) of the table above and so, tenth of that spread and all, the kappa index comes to 0.136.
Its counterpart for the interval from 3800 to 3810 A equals 0.108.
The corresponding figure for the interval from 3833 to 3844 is 0.159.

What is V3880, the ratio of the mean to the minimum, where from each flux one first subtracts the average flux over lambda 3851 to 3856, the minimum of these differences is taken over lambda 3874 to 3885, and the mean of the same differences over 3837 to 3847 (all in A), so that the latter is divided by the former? 1.41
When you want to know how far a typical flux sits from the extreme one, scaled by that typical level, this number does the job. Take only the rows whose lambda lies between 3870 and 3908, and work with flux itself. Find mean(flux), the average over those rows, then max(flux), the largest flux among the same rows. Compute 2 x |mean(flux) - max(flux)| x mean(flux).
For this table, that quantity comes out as 41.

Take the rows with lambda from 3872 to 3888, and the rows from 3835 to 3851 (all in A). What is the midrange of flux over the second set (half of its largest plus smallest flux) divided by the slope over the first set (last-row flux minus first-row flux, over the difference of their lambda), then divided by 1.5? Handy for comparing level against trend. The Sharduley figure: -85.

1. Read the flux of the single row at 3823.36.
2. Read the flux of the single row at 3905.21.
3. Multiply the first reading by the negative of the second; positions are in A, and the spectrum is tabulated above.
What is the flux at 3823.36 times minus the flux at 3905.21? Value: -77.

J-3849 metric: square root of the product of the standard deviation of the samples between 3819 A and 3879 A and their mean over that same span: 4.2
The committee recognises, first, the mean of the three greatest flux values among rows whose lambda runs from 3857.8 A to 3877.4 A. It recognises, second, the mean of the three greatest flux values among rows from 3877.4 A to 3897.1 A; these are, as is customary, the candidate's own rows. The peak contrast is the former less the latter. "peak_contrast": -0.4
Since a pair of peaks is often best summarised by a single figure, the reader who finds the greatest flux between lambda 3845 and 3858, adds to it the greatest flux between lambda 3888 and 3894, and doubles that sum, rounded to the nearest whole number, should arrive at 46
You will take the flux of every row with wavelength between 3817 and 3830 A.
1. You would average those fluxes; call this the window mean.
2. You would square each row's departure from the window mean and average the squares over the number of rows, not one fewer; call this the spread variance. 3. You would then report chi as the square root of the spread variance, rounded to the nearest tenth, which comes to 1.3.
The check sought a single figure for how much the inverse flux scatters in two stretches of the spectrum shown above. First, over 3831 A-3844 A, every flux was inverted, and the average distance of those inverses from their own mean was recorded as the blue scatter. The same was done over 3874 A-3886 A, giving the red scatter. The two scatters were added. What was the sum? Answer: 0.039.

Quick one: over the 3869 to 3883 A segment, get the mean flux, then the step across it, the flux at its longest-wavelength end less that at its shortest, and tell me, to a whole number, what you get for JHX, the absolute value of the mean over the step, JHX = 58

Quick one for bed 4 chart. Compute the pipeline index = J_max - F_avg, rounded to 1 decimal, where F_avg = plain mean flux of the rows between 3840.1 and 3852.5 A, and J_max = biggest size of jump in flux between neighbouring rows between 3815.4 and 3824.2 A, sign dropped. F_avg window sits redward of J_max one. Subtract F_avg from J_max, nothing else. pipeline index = -7.3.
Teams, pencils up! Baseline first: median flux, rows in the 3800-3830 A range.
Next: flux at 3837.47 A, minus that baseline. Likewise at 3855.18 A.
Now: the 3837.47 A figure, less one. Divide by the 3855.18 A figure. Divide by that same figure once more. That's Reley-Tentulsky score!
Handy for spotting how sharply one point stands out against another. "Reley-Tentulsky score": -7.7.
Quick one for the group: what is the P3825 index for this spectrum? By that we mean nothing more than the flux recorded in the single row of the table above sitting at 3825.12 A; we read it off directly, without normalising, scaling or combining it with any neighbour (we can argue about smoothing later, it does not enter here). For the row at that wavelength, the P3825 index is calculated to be 6.869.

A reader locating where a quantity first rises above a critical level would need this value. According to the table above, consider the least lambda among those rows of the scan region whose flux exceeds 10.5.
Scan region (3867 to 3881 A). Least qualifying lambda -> 3874.76 A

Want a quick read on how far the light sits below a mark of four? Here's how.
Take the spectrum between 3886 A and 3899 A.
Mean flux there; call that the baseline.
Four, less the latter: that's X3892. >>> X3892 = -6.5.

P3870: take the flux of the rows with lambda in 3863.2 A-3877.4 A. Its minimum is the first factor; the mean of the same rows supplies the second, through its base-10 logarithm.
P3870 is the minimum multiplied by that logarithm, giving 7.8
